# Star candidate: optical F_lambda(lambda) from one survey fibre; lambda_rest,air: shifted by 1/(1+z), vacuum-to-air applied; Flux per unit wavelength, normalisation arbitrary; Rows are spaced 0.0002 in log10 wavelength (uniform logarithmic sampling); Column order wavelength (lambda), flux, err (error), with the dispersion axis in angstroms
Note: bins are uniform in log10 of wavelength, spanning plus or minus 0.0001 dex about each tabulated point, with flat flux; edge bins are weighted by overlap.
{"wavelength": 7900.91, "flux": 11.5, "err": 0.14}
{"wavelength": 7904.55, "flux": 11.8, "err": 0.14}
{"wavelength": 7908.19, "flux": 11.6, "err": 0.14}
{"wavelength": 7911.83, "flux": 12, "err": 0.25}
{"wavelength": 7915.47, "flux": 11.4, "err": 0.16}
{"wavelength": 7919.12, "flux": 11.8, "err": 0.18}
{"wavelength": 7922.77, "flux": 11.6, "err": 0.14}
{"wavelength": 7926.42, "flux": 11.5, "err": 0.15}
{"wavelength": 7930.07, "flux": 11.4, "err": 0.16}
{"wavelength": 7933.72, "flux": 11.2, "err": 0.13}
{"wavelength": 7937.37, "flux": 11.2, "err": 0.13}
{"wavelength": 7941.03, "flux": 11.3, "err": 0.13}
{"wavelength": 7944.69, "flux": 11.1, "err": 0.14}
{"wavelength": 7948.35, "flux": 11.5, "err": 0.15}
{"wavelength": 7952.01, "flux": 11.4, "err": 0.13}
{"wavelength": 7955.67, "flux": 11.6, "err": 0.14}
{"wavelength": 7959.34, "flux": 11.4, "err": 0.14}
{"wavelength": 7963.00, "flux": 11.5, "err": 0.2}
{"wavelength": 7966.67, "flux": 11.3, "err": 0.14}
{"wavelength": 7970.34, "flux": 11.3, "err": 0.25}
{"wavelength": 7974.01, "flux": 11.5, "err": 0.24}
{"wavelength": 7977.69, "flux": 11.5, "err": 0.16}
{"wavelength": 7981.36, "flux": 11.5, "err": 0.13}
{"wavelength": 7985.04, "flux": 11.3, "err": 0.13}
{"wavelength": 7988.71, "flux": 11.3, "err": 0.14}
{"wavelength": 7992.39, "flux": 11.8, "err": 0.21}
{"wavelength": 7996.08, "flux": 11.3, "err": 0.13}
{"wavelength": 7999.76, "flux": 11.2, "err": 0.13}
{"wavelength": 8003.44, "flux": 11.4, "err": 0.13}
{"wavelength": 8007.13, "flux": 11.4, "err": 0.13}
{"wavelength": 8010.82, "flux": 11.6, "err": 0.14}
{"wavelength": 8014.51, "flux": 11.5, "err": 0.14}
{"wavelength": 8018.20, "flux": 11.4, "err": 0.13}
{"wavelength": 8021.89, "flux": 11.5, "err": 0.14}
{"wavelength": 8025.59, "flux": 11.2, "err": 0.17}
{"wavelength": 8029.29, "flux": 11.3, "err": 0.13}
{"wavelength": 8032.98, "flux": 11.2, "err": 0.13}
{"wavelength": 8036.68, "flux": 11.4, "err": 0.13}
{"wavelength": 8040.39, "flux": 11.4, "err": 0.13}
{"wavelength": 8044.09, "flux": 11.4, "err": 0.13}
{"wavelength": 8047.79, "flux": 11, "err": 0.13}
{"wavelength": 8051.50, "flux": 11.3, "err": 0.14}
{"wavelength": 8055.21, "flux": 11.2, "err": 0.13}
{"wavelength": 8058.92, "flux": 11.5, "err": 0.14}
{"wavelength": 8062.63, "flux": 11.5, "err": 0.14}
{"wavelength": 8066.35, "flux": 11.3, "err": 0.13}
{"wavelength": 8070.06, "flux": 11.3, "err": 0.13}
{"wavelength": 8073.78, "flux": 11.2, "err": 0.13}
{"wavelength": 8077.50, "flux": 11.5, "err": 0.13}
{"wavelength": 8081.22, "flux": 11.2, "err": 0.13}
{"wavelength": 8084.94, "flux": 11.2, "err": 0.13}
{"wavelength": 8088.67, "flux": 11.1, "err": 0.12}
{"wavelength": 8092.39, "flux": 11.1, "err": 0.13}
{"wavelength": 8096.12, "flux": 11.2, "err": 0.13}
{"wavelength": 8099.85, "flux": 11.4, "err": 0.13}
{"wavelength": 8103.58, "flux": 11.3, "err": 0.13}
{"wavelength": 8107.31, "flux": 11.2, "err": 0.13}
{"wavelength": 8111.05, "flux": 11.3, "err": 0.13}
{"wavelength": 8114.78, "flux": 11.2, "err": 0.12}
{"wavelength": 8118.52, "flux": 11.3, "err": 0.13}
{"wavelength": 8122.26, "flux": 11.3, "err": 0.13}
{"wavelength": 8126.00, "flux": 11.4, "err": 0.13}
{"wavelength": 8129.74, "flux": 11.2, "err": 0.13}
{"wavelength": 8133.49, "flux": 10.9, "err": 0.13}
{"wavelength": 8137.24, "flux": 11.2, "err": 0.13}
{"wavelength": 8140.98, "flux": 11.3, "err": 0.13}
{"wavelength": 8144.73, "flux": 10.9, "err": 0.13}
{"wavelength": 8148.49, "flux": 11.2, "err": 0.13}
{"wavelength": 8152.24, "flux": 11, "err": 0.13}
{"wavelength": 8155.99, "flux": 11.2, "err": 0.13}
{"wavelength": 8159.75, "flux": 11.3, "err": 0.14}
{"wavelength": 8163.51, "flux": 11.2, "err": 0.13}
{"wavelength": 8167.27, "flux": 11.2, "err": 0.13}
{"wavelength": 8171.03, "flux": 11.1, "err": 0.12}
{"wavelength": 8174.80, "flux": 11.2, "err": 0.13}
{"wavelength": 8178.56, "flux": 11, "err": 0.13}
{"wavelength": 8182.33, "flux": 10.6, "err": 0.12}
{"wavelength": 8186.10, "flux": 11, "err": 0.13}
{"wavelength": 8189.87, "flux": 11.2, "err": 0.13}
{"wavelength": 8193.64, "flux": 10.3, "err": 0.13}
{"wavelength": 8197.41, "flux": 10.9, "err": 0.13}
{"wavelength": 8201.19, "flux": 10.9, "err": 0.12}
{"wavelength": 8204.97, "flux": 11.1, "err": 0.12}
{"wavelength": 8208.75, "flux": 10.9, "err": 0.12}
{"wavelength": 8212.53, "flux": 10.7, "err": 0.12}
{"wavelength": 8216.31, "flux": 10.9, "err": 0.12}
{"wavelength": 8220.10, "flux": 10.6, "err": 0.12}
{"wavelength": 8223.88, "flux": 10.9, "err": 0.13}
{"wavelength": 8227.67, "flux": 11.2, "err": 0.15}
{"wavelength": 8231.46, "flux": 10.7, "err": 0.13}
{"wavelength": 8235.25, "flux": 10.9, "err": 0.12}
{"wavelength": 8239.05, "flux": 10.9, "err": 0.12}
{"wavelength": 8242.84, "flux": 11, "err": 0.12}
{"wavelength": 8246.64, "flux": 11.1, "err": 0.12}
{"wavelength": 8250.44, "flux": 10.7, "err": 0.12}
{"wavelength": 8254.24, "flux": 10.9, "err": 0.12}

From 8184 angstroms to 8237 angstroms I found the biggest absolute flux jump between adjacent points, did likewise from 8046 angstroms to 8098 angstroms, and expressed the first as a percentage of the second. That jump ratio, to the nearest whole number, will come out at 300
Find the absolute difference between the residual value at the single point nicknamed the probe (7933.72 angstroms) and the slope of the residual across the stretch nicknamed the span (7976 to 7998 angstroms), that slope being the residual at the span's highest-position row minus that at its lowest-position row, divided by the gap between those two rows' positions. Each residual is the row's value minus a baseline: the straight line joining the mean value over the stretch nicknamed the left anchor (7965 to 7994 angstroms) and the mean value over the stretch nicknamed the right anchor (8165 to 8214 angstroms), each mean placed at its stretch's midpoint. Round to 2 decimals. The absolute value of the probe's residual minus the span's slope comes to 0.34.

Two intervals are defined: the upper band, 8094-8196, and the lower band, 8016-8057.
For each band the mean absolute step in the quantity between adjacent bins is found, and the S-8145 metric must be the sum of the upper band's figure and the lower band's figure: 0.36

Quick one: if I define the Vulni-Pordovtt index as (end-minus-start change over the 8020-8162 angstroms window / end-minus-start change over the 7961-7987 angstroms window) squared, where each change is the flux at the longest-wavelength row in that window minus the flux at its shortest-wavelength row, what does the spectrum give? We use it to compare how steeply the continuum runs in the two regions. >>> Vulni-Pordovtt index 1.0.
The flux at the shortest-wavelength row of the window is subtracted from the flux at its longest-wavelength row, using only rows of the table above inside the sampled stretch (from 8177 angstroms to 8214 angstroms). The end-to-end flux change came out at -0.30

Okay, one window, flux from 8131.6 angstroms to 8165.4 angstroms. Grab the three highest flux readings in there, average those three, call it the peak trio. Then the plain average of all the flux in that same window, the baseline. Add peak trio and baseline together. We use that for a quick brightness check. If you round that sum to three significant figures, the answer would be 22.4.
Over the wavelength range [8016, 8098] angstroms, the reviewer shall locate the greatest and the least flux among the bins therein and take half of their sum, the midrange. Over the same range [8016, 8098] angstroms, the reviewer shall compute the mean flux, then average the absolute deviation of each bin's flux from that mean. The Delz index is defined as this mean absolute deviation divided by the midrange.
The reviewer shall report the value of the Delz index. 0.0106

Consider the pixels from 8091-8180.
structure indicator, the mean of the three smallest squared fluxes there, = 120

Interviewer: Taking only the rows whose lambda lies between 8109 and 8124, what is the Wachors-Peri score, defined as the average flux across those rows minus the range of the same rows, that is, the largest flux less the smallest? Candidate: 11.2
